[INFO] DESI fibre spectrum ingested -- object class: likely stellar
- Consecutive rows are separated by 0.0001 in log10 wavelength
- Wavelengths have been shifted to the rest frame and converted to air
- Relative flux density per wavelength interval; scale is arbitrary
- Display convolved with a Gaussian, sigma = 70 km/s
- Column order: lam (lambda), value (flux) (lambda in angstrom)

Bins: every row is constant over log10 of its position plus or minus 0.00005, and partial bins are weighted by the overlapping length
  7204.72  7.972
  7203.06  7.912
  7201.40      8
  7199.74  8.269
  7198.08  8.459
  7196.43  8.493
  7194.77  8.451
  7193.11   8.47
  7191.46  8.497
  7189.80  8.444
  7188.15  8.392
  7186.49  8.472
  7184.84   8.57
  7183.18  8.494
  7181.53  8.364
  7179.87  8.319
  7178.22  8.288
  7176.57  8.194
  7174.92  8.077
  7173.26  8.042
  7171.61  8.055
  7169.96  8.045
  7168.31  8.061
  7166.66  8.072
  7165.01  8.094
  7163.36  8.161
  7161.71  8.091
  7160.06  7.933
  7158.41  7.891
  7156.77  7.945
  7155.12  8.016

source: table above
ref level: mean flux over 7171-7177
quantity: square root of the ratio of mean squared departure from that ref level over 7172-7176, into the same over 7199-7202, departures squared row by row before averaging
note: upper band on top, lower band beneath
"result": 3.8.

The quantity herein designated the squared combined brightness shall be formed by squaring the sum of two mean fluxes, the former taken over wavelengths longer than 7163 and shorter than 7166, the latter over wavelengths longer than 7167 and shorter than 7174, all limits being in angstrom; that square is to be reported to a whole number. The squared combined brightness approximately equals 262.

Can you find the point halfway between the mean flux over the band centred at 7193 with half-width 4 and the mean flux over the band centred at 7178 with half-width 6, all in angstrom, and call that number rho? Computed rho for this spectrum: 8.36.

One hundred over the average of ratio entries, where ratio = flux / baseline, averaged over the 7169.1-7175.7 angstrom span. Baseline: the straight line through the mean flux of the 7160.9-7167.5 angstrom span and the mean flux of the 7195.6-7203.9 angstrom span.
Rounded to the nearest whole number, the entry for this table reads 101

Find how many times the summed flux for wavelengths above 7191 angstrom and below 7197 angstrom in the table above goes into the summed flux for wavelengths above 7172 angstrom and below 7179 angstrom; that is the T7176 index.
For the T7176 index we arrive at 0.96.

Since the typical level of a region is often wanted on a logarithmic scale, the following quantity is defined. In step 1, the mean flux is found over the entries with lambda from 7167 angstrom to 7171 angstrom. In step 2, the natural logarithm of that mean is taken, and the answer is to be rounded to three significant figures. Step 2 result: 2.09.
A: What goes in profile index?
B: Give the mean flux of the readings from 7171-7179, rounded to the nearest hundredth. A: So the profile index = 8.13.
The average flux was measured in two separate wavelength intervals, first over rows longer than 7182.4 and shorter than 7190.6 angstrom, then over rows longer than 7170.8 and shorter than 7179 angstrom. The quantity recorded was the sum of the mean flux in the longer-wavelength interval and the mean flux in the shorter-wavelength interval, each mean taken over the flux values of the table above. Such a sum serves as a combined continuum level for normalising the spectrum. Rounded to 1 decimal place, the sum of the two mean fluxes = 16.6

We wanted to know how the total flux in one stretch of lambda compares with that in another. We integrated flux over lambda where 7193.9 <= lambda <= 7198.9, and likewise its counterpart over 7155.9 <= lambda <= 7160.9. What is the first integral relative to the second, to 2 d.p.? 1.07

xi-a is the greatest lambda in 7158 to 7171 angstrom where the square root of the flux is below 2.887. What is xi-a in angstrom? 7169.96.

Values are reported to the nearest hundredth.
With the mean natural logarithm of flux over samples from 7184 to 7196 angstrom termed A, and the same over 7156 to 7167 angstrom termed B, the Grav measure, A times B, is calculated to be 4.45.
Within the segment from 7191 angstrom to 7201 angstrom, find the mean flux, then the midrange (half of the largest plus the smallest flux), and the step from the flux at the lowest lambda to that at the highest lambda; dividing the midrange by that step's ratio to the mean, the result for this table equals -310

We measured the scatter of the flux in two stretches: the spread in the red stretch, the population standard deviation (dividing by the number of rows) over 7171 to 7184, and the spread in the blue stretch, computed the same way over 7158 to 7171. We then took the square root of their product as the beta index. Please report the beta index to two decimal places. 0.11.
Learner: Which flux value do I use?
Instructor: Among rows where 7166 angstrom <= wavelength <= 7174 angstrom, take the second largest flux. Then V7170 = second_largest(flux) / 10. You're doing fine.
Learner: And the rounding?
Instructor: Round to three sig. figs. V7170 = 0.806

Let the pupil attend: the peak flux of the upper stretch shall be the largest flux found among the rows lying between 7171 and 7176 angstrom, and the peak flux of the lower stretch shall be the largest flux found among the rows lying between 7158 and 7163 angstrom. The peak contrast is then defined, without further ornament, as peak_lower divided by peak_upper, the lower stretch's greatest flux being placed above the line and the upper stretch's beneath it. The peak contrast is 1.00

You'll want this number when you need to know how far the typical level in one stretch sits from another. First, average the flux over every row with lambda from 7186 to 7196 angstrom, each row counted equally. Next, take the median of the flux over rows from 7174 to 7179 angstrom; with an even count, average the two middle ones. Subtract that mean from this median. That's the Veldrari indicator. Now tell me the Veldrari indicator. -0.26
